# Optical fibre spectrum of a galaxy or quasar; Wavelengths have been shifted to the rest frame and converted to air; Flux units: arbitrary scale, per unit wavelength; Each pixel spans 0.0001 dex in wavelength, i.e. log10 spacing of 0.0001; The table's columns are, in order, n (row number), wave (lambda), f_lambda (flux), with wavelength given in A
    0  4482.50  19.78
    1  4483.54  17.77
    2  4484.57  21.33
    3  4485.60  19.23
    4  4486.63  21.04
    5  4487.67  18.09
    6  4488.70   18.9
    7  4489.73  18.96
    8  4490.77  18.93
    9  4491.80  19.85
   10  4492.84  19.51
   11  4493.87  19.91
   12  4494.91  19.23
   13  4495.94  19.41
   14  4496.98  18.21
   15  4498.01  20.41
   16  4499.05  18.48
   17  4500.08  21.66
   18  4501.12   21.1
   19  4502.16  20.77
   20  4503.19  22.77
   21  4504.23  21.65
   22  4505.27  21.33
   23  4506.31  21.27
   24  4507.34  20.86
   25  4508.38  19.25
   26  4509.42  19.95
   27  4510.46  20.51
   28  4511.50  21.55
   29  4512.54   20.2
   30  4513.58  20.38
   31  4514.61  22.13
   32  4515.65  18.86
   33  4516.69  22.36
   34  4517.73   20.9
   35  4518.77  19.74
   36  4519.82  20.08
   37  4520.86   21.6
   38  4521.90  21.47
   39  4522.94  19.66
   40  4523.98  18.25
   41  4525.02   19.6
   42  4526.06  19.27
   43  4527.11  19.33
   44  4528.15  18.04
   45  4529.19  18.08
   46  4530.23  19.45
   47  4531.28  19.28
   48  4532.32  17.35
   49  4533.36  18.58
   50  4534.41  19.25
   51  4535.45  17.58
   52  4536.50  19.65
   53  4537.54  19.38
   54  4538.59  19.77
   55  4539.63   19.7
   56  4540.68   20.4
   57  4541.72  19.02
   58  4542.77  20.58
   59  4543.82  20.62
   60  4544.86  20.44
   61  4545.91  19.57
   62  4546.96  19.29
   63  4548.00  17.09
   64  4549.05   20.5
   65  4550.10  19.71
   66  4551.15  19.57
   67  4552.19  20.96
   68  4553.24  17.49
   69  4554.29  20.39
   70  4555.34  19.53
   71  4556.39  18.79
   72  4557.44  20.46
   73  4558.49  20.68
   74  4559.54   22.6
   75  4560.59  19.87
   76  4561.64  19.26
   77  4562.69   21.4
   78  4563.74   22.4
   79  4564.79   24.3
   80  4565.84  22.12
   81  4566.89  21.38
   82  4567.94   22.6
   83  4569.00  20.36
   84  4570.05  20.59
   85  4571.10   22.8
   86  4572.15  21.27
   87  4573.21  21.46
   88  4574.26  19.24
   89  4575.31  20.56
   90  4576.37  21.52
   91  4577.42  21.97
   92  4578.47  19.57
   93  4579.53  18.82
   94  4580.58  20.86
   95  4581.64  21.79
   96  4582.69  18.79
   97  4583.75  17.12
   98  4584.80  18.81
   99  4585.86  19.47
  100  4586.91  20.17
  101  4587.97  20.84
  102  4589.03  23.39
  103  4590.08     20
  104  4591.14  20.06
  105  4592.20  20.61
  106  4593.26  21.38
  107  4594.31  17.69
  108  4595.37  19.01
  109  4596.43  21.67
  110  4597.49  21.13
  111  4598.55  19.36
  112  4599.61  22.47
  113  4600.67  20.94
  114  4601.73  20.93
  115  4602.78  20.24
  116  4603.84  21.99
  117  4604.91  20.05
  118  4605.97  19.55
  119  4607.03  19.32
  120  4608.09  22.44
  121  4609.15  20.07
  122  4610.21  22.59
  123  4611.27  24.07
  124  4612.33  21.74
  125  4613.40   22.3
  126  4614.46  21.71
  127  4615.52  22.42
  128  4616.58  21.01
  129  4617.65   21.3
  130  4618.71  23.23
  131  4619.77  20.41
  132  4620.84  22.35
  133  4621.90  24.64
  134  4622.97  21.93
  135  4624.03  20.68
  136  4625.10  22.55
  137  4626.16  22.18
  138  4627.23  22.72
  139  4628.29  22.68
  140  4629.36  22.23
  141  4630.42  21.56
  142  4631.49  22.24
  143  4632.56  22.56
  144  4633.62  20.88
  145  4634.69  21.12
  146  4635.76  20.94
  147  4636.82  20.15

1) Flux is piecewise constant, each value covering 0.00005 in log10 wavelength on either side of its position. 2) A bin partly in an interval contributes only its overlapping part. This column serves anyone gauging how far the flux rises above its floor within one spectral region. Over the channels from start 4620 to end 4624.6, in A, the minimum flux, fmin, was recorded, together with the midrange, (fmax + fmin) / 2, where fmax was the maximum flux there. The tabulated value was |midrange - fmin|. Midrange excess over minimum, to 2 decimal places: 1.98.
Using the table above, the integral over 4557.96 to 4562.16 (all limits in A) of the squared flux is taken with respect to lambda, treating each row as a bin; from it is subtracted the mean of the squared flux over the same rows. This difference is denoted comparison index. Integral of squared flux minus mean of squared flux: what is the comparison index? 1363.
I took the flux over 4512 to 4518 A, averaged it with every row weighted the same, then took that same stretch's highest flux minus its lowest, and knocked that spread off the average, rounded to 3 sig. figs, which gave 17.3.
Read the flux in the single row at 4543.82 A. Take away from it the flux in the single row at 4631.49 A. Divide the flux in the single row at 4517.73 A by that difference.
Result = -13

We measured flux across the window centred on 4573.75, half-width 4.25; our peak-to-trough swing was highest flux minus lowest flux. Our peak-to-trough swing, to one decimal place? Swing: 3.6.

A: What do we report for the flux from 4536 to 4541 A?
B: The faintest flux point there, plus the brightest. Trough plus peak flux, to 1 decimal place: 39.8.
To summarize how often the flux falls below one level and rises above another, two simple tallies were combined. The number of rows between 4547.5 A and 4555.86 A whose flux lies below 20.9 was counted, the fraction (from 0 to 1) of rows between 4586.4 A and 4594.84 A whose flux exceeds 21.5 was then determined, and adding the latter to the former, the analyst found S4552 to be 7.1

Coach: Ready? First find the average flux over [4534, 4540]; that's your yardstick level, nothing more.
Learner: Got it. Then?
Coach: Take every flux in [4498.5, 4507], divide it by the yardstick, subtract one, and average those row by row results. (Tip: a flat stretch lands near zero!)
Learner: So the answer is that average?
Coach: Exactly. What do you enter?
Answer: 0.099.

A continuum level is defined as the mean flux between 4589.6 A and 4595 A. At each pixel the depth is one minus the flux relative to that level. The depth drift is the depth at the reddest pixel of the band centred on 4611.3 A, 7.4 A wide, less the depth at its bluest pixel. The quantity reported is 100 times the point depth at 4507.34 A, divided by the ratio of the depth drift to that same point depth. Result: 6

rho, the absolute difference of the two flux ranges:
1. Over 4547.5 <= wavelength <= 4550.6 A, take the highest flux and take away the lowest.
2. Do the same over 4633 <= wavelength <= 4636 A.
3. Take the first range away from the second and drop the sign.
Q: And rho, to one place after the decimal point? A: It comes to 3.2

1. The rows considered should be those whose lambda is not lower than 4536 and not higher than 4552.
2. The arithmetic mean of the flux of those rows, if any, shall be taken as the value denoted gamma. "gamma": 19.7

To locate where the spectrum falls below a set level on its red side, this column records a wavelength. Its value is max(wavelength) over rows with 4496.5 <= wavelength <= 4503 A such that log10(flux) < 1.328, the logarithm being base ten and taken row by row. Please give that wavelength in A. 4502.16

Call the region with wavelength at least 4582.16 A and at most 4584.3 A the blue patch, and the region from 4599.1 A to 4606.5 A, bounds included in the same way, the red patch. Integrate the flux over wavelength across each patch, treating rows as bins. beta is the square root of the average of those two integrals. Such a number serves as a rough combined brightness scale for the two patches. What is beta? 9.8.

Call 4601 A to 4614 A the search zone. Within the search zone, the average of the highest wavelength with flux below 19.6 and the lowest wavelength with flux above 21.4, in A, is 4605.4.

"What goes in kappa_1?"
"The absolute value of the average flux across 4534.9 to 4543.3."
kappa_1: 19.5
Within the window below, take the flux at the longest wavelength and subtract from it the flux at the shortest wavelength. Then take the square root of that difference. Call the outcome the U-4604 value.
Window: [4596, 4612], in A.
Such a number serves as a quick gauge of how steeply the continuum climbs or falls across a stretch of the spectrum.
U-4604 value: 1.55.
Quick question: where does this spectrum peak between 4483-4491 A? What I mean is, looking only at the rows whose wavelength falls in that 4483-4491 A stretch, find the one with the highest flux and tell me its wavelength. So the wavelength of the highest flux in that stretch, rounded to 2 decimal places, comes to 4484.57 A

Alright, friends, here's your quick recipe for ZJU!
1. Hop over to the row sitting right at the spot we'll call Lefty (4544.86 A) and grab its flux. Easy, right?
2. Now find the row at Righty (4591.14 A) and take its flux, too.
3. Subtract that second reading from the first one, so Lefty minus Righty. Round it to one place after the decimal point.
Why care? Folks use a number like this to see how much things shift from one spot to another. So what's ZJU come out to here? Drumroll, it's 0.4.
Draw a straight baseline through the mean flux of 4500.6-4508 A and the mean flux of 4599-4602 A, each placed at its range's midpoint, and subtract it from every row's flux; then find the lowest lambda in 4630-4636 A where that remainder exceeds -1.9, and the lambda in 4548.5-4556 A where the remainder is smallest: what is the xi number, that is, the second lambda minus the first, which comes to -77.2 A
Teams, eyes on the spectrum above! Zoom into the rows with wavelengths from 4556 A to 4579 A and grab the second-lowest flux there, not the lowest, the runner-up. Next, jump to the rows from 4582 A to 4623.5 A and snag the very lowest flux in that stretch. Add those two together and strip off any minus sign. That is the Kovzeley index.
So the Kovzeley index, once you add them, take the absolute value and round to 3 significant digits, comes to 36.4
